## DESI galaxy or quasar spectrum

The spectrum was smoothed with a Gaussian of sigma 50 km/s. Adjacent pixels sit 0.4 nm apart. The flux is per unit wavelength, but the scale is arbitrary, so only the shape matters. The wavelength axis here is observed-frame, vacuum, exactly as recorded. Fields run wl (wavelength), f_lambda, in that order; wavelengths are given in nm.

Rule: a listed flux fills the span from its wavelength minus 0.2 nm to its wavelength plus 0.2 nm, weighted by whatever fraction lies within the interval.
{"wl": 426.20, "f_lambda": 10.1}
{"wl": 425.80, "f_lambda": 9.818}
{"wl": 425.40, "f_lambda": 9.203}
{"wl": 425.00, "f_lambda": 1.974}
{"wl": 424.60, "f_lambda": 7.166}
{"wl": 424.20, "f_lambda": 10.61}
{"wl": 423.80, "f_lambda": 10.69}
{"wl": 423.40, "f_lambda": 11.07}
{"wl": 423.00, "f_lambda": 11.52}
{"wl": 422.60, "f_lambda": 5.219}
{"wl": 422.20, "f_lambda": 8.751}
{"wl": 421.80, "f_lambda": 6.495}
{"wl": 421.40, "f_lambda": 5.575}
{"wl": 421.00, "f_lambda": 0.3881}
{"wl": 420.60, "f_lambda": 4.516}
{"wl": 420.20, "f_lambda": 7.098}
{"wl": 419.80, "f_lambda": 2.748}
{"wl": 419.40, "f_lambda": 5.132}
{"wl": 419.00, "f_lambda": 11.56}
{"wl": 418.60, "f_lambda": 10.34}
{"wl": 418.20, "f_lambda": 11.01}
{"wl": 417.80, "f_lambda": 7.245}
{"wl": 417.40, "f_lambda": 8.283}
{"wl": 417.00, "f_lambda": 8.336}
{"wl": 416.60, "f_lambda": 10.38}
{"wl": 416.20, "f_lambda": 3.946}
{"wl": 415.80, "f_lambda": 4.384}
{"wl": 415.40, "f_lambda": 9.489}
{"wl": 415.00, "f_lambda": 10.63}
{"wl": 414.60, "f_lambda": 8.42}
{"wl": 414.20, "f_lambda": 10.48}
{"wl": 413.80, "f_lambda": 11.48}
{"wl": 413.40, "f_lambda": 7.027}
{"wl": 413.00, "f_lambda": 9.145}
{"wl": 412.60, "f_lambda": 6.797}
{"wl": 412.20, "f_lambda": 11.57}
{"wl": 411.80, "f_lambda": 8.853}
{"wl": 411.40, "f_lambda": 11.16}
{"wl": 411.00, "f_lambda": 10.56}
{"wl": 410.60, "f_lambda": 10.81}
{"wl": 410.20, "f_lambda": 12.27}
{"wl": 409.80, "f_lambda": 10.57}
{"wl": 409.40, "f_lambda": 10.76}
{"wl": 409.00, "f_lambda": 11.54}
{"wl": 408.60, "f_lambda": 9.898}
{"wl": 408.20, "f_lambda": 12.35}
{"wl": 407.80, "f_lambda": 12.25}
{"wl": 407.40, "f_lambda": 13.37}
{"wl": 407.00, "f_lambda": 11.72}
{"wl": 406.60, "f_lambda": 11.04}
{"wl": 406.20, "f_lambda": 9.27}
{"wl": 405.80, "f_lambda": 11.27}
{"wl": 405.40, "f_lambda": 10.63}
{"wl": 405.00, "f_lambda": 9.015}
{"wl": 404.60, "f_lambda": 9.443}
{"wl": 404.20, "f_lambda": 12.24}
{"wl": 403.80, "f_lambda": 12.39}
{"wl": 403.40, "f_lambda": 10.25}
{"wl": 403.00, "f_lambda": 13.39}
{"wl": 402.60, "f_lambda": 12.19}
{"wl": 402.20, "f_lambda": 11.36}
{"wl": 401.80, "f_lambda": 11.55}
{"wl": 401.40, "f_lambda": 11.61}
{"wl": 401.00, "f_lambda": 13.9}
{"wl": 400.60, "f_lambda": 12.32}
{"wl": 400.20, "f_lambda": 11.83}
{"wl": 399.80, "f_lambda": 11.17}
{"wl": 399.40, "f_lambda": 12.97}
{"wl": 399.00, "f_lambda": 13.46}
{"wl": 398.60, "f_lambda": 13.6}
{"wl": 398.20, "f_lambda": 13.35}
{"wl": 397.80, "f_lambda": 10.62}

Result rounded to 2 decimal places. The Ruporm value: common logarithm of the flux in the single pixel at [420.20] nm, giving 0.85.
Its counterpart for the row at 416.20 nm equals 0.60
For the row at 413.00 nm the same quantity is 0.96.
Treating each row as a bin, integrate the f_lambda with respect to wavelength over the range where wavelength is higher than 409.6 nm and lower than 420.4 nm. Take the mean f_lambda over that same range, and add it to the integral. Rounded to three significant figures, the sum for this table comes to 105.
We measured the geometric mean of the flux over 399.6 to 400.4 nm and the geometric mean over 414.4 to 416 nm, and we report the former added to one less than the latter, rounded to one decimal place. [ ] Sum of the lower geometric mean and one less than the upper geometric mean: 18.3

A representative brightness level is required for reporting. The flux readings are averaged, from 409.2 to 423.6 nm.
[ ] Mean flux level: 8.4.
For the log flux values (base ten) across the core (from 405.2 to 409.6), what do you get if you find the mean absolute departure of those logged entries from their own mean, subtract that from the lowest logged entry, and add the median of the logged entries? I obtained 2.0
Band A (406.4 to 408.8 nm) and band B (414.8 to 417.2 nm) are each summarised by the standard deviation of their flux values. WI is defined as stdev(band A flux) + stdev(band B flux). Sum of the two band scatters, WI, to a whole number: 4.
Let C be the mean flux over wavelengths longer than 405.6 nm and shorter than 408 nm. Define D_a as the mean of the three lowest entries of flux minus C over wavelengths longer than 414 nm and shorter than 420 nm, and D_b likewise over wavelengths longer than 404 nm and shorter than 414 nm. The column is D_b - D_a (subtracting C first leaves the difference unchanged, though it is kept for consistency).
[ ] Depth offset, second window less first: 3.9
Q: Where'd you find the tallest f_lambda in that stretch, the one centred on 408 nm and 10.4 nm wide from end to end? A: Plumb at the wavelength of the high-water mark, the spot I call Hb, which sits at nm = 403.00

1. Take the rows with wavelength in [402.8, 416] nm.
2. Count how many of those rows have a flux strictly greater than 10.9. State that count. 14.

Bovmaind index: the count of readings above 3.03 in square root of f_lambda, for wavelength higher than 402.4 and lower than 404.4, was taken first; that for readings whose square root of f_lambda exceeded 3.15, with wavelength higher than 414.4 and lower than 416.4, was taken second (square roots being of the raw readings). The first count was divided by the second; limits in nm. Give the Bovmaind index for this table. 5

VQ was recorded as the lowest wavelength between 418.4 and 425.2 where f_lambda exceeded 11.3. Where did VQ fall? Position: 419.00 nm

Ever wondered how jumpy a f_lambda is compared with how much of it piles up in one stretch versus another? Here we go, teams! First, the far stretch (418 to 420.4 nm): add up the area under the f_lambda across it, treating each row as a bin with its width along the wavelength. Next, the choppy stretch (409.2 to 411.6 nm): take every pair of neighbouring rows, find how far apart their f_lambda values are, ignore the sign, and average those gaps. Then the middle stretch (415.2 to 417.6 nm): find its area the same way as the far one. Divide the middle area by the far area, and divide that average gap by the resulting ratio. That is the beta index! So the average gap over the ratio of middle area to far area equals 0.90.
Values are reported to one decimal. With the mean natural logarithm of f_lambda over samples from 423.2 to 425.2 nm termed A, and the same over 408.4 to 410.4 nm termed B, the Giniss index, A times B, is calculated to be 4.7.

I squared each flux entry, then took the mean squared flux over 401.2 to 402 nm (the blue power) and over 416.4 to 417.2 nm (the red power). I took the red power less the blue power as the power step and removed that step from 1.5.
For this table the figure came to 47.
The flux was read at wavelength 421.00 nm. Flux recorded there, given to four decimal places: 0.3881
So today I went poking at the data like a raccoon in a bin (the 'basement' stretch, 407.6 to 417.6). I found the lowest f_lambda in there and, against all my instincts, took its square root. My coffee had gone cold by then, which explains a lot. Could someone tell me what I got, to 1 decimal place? 2.0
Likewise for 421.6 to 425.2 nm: 1.4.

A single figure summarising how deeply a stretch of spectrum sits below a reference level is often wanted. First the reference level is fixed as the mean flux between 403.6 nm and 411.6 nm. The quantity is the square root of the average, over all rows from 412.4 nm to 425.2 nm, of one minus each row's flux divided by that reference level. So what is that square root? 0.55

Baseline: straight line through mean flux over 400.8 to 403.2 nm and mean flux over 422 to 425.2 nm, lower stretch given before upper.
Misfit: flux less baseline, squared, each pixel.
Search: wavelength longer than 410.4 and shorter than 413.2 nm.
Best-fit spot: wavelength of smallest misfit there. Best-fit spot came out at 410.60 nm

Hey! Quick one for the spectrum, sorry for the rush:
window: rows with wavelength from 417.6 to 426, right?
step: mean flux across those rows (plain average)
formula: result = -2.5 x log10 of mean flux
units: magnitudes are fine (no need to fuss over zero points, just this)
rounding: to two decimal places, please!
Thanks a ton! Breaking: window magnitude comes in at -2.19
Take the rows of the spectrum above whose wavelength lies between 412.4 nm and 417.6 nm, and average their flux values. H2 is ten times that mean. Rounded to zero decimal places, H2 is 84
